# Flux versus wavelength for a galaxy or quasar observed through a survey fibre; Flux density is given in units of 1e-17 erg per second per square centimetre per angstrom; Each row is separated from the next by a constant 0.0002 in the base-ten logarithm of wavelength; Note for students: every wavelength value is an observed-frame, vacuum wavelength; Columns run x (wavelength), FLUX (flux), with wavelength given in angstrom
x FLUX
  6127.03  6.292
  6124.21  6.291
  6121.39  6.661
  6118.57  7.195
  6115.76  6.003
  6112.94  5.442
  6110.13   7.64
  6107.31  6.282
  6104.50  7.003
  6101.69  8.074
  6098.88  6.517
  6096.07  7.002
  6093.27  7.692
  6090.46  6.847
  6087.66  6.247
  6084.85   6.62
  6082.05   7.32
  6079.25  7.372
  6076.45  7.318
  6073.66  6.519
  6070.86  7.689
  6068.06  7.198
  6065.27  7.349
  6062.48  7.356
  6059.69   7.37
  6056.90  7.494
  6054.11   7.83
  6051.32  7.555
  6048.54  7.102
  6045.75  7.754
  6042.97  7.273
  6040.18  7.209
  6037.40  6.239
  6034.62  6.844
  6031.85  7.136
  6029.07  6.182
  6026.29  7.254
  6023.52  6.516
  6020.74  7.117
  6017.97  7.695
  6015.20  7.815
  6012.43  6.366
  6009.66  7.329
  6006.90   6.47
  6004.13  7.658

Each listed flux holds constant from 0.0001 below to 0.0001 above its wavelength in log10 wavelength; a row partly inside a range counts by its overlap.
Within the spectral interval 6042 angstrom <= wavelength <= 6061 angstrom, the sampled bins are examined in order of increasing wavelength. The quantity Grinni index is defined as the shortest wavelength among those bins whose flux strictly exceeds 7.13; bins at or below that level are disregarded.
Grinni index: 6042.97 angstrom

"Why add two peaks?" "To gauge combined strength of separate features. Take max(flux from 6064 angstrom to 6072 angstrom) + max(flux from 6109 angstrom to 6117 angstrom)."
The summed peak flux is 15.3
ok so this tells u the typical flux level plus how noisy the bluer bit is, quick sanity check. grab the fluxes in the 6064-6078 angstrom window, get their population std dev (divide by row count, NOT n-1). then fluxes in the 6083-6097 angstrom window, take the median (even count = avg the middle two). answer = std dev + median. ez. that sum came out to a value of 7.2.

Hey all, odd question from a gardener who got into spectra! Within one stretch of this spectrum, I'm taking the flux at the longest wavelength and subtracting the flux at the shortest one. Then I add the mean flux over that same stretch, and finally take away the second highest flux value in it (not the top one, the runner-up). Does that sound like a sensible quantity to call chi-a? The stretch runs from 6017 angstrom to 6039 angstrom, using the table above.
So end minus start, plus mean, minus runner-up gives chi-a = -1.8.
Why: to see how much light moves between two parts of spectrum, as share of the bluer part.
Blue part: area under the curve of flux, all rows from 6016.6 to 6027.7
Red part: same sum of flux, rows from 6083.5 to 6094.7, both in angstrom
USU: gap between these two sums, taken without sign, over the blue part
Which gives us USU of 0.041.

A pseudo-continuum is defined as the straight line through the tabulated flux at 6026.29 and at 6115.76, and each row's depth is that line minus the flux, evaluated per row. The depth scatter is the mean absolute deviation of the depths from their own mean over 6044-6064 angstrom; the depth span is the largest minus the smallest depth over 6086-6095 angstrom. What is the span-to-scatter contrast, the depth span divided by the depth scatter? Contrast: 9.9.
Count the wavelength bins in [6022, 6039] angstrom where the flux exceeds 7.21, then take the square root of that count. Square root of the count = 1.0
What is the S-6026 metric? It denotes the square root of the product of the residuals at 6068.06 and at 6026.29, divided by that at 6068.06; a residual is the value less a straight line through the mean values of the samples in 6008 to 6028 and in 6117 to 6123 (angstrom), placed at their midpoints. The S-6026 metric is 0.9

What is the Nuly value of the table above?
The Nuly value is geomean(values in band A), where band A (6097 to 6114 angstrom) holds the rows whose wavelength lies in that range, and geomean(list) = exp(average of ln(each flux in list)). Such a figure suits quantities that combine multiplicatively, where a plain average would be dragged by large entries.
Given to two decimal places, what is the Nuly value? 6.77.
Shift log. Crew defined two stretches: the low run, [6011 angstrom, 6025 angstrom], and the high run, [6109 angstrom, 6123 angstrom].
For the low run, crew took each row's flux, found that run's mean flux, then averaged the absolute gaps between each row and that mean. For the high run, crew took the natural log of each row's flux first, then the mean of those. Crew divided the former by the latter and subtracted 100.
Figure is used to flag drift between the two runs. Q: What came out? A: -99.7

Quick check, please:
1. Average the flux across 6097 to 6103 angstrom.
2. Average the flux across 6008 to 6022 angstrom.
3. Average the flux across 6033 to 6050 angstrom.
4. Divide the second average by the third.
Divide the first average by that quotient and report 7.1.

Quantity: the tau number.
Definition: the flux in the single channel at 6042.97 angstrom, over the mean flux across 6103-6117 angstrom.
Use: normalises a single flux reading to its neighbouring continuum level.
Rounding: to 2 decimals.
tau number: 1.12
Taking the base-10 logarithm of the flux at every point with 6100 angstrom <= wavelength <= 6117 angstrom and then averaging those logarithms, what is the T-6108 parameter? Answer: 0.825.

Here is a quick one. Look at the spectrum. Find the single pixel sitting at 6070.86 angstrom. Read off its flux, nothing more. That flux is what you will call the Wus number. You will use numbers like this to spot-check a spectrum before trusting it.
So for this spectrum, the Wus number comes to 7.689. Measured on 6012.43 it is 6.366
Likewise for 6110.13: 7.64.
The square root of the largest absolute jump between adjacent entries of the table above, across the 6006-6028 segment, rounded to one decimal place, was 1.2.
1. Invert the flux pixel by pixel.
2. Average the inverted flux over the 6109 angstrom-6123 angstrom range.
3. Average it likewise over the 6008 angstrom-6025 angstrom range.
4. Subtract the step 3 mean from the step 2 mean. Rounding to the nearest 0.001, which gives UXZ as 0.013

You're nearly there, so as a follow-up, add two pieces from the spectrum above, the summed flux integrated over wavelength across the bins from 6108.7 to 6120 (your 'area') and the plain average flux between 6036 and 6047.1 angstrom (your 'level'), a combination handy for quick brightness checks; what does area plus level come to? 81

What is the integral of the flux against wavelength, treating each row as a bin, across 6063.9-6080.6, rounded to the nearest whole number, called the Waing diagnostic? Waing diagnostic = 121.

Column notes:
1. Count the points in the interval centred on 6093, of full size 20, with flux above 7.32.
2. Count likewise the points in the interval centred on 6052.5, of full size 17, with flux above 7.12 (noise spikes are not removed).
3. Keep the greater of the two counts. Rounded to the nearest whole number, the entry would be 5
